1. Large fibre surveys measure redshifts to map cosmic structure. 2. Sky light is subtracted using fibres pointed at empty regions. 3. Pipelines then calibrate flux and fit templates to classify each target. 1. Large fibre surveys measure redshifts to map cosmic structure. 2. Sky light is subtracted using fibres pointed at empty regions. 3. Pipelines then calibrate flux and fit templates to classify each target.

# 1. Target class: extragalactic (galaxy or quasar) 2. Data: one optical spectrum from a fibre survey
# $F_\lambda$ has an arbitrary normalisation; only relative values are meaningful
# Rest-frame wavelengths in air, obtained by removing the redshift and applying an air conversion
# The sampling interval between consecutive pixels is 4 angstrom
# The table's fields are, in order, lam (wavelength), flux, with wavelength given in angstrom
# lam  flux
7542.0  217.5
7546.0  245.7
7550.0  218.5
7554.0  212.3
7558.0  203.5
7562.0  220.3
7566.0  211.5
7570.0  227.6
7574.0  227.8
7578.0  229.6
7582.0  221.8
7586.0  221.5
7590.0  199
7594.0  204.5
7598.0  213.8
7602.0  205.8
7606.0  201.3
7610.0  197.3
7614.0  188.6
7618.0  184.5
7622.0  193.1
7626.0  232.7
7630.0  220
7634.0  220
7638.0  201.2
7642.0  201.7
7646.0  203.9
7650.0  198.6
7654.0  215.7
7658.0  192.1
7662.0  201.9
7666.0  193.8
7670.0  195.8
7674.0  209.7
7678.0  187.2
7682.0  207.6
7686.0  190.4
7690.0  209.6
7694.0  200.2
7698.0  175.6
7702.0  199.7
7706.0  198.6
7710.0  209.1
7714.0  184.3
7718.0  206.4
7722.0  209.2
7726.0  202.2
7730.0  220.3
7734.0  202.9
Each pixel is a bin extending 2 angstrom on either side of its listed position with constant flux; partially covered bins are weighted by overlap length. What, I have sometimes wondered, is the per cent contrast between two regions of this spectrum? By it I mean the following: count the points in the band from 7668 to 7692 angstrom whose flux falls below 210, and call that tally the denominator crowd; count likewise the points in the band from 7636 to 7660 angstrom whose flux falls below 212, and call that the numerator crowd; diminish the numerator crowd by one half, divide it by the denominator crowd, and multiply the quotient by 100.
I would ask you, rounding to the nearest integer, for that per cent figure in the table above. 75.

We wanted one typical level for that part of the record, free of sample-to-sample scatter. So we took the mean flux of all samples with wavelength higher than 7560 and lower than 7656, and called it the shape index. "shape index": 210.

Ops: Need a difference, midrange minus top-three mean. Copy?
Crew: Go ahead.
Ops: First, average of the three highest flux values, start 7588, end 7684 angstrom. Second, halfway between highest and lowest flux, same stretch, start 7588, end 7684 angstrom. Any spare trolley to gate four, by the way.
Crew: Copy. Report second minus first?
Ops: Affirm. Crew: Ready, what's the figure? -15.6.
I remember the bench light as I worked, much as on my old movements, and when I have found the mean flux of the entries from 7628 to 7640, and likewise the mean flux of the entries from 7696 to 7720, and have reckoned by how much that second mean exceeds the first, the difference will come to -18.1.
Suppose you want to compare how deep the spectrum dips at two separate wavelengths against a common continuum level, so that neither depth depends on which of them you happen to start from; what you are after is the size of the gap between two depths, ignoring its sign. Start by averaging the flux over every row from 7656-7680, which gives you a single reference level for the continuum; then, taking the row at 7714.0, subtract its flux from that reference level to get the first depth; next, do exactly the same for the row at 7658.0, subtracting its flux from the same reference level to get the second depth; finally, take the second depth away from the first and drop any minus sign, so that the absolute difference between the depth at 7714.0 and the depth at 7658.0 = 8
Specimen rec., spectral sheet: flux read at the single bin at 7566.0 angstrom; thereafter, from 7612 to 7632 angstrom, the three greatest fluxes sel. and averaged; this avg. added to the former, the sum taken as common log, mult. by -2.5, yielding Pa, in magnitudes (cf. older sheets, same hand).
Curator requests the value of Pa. -6.58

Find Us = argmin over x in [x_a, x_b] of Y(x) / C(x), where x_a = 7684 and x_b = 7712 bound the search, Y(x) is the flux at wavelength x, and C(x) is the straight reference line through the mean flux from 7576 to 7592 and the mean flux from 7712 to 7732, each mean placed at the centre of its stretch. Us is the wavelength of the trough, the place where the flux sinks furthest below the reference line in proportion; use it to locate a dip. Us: 7698.0 angstrom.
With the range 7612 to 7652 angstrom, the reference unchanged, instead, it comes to 7618.0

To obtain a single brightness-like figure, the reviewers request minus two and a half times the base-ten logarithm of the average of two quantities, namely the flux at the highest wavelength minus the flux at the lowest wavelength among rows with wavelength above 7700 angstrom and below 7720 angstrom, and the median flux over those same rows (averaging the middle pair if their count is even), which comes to -5.03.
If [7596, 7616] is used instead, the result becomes -4.86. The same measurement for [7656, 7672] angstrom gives -4.99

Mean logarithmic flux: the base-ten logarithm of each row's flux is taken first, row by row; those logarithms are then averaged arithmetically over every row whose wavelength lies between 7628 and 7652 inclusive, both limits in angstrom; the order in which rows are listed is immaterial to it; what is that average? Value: 2.317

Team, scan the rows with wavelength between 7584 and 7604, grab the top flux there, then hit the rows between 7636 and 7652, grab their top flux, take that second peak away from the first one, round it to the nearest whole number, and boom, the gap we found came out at 18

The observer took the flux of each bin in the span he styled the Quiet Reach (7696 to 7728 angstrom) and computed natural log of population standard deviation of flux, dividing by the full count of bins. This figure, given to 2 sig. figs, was 2.4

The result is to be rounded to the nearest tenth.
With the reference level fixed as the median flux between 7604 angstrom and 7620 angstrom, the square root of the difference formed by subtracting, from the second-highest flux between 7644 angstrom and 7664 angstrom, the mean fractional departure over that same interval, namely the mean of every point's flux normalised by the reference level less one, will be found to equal 14.3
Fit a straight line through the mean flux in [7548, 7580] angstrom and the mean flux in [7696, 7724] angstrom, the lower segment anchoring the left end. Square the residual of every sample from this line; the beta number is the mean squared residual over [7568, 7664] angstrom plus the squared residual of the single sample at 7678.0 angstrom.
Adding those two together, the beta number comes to 389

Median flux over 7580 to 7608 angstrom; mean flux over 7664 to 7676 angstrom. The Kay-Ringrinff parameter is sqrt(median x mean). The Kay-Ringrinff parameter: 203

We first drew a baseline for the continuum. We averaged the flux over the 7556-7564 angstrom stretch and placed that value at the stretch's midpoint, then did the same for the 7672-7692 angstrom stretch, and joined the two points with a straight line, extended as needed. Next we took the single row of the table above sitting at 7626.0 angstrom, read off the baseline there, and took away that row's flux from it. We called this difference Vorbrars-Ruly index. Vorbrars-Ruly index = -27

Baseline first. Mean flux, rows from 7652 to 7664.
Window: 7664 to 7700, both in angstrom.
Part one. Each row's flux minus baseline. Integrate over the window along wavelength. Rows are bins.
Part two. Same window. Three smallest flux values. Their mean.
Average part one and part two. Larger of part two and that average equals 184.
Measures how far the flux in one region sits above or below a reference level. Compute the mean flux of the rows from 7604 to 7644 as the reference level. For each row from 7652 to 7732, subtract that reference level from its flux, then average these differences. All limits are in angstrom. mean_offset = -4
